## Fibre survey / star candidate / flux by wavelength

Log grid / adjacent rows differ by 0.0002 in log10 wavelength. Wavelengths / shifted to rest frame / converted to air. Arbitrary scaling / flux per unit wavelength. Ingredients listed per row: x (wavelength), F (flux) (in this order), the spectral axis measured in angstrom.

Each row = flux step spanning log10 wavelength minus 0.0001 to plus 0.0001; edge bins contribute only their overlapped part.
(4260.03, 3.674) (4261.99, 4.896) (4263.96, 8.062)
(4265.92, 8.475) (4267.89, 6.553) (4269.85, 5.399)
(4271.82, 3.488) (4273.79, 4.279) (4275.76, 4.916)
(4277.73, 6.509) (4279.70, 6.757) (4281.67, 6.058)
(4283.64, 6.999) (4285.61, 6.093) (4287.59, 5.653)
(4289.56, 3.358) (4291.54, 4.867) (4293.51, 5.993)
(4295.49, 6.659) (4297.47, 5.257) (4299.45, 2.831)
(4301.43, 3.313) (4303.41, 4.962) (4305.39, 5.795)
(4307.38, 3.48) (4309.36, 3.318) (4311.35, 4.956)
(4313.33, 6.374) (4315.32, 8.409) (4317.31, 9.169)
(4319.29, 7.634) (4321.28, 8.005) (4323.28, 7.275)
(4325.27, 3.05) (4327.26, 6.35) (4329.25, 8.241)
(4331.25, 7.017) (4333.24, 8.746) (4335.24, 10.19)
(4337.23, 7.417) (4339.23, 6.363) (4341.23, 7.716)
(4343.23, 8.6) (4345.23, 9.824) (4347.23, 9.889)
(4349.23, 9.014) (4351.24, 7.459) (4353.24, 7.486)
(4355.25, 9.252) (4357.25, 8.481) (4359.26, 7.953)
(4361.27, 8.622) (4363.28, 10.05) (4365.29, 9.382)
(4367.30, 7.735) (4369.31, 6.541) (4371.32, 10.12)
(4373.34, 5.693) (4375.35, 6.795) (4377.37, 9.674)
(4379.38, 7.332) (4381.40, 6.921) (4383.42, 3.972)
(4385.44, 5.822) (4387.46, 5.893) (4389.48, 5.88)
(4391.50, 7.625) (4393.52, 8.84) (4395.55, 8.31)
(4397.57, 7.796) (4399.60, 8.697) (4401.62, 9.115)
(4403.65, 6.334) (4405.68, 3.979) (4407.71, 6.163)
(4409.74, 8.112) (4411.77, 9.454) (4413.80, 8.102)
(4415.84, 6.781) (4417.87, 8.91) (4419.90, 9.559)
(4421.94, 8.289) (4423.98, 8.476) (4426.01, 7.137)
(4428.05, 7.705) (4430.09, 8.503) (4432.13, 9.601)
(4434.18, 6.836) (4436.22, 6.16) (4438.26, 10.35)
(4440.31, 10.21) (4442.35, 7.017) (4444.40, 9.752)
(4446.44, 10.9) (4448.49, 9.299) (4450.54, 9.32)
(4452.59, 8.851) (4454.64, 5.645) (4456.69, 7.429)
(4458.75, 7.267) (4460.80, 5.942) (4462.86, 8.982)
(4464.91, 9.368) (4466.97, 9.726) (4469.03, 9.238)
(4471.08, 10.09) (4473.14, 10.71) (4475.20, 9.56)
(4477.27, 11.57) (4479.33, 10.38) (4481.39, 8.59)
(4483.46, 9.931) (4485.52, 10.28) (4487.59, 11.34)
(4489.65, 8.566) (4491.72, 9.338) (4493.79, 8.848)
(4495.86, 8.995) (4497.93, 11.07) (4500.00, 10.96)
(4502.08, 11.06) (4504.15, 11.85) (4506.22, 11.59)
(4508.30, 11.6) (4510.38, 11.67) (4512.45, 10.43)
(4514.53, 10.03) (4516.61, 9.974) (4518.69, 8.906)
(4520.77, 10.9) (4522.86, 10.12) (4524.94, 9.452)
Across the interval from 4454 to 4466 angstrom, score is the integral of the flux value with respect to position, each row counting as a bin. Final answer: 90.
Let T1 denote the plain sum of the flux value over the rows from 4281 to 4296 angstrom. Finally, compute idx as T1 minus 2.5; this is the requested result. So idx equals 43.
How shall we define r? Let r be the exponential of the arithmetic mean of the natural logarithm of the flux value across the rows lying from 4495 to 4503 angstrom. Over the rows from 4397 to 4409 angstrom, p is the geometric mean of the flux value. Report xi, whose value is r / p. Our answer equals 1.5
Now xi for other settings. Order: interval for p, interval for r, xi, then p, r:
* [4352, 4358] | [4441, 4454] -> 1.1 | 8.4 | 9.1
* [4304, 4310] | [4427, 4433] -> 2.1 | 4.1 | 8.6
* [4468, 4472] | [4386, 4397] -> 0.7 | 9.7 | 7.2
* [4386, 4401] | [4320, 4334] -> 0.9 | 7.5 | 6.6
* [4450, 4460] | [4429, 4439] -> 1.1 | 7.6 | 8.1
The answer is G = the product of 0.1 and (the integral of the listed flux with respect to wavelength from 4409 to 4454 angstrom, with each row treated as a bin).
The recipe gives 39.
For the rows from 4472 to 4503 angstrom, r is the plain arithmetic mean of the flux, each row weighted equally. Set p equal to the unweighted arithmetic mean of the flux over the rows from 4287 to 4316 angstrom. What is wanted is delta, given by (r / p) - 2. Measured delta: 0.0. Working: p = 5.0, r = 10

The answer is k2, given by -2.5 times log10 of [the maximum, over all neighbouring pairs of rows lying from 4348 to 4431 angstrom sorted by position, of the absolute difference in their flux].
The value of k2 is -1.62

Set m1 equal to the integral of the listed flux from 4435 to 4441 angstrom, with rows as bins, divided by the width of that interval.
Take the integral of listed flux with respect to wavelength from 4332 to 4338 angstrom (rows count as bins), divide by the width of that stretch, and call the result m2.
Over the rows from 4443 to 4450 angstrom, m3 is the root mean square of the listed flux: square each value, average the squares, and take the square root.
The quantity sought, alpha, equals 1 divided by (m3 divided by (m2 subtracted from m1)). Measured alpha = 0.00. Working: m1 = 8.8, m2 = 8.8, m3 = 10.0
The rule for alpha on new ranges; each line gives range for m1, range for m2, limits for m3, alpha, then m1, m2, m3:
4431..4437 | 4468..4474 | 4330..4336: -0.28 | 7.6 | 10.0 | 8.7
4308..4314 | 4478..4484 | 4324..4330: -0.80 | 4.7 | 9.7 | 6.3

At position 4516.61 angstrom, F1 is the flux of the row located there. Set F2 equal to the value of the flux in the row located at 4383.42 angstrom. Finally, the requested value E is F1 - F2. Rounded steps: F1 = 9.974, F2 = 3.972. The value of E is 6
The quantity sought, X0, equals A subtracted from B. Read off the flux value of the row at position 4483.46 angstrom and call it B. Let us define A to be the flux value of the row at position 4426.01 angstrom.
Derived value 2.8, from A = 7.137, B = 9.931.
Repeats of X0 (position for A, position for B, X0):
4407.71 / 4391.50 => 1.5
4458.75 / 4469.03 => 2.0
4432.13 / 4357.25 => -1.1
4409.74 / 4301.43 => -4.8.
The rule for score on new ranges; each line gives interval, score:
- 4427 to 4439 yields 98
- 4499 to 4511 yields 137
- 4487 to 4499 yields 116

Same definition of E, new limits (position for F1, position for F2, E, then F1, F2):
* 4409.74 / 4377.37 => -2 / 8.112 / 9.674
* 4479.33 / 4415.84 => 4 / 10.38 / 6.781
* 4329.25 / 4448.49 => -1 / 8.241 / 9.299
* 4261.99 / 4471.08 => -5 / 4.896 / 10.09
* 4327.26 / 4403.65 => 0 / 6.35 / 6.334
